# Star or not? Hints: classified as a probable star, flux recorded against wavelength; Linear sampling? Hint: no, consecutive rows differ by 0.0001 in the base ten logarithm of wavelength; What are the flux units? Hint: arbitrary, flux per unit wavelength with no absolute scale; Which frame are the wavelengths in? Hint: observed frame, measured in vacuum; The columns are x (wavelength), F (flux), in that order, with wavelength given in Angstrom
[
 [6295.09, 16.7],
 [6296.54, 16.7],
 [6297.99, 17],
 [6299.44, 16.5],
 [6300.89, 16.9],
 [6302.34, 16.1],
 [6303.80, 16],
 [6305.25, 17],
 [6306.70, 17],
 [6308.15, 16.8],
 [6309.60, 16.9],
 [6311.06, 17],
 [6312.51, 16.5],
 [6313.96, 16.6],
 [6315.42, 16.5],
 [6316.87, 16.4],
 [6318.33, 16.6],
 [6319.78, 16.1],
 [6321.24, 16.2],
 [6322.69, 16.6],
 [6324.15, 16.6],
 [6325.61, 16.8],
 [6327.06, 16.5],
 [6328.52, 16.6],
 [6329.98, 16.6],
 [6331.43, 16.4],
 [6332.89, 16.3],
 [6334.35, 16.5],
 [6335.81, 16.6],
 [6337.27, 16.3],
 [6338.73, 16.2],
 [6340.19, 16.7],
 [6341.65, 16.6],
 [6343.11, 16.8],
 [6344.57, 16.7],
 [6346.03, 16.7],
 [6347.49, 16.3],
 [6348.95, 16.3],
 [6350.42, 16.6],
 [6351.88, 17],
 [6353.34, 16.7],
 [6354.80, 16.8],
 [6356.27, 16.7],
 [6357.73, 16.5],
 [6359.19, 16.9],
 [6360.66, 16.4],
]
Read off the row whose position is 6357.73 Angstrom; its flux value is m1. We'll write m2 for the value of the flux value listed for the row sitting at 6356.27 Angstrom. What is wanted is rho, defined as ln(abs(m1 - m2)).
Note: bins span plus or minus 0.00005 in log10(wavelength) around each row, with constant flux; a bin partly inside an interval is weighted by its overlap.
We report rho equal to -1.6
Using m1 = 16.5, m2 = 16.7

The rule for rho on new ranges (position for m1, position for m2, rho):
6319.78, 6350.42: -0.7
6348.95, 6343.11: -0.7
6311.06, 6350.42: -0.9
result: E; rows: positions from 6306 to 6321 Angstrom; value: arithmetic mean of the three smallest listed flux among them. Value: 16.33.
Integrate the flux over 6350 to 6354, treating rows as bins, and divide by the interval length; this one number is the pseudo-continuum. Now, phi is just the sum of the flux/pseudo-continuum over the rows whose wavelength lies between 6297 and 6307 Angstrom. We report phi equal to 6.934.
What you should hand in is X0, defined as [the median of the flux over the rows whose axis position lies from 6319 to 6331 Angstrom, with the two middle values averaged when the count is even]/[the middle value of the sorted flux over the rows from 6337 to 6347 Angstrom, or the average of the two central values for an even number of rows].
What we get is 0.99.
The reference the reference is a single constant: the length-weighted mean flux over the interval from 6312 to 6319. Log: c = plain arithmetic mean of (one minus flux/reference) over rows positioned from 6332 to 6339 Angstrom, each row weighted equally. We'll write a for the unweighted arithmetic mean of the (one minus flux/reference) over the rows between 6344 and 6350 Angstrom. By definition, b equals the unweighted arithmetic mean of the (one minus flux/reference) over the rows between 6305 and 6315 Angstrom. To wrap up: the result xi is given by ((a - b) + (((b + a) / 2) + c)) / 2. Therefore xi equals 0.009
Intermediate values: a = 0.001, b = -0.019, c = 0.008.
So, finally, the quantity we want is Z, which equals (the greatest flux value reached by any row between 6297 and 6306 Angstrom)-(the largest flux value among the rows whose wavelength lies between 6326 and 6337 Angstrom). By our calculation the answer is 0.40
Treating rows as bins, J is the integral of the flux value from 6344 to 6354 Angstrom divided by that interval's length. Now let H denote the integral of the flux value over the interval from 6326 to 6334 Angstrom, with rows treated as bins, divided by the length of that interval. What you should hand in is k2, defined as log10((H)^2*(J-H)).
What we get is 1.47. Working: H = 16.5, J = 16.61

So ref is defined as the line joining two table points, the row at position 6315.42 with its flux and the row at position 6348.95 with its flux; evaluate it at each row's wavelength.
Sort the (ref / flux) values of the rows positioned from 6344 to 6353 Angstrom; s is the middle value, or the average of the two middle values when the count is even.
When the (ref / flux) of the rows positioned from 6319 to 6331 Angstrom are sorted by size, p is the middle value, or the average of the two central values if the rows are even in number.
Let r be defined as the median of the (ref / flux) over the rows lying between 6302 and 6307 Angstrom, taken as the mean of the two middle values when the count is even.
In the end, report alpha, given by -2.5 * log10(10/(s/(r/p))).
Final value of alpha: -2.53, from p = 0.99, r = 1.00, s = 0.980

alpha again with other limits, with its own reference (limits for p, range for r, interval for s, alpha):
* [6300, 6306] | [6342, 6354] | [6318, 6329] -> -2.48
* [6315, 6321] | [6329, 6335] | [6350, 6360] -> -2.52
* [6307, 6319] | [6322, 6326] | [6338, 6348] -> -2.52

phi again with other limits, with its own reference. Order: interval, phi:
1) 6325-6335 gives 6.886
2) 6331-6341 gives 6.844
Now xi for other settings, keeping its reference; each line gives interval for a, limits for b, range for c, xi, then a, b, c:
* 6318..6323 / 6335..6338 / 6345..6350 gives 0.008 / 0.008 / 0.004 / 0.005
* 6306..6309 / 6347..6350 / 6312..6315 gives -0.022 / -0.023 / 0.013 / -0.002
